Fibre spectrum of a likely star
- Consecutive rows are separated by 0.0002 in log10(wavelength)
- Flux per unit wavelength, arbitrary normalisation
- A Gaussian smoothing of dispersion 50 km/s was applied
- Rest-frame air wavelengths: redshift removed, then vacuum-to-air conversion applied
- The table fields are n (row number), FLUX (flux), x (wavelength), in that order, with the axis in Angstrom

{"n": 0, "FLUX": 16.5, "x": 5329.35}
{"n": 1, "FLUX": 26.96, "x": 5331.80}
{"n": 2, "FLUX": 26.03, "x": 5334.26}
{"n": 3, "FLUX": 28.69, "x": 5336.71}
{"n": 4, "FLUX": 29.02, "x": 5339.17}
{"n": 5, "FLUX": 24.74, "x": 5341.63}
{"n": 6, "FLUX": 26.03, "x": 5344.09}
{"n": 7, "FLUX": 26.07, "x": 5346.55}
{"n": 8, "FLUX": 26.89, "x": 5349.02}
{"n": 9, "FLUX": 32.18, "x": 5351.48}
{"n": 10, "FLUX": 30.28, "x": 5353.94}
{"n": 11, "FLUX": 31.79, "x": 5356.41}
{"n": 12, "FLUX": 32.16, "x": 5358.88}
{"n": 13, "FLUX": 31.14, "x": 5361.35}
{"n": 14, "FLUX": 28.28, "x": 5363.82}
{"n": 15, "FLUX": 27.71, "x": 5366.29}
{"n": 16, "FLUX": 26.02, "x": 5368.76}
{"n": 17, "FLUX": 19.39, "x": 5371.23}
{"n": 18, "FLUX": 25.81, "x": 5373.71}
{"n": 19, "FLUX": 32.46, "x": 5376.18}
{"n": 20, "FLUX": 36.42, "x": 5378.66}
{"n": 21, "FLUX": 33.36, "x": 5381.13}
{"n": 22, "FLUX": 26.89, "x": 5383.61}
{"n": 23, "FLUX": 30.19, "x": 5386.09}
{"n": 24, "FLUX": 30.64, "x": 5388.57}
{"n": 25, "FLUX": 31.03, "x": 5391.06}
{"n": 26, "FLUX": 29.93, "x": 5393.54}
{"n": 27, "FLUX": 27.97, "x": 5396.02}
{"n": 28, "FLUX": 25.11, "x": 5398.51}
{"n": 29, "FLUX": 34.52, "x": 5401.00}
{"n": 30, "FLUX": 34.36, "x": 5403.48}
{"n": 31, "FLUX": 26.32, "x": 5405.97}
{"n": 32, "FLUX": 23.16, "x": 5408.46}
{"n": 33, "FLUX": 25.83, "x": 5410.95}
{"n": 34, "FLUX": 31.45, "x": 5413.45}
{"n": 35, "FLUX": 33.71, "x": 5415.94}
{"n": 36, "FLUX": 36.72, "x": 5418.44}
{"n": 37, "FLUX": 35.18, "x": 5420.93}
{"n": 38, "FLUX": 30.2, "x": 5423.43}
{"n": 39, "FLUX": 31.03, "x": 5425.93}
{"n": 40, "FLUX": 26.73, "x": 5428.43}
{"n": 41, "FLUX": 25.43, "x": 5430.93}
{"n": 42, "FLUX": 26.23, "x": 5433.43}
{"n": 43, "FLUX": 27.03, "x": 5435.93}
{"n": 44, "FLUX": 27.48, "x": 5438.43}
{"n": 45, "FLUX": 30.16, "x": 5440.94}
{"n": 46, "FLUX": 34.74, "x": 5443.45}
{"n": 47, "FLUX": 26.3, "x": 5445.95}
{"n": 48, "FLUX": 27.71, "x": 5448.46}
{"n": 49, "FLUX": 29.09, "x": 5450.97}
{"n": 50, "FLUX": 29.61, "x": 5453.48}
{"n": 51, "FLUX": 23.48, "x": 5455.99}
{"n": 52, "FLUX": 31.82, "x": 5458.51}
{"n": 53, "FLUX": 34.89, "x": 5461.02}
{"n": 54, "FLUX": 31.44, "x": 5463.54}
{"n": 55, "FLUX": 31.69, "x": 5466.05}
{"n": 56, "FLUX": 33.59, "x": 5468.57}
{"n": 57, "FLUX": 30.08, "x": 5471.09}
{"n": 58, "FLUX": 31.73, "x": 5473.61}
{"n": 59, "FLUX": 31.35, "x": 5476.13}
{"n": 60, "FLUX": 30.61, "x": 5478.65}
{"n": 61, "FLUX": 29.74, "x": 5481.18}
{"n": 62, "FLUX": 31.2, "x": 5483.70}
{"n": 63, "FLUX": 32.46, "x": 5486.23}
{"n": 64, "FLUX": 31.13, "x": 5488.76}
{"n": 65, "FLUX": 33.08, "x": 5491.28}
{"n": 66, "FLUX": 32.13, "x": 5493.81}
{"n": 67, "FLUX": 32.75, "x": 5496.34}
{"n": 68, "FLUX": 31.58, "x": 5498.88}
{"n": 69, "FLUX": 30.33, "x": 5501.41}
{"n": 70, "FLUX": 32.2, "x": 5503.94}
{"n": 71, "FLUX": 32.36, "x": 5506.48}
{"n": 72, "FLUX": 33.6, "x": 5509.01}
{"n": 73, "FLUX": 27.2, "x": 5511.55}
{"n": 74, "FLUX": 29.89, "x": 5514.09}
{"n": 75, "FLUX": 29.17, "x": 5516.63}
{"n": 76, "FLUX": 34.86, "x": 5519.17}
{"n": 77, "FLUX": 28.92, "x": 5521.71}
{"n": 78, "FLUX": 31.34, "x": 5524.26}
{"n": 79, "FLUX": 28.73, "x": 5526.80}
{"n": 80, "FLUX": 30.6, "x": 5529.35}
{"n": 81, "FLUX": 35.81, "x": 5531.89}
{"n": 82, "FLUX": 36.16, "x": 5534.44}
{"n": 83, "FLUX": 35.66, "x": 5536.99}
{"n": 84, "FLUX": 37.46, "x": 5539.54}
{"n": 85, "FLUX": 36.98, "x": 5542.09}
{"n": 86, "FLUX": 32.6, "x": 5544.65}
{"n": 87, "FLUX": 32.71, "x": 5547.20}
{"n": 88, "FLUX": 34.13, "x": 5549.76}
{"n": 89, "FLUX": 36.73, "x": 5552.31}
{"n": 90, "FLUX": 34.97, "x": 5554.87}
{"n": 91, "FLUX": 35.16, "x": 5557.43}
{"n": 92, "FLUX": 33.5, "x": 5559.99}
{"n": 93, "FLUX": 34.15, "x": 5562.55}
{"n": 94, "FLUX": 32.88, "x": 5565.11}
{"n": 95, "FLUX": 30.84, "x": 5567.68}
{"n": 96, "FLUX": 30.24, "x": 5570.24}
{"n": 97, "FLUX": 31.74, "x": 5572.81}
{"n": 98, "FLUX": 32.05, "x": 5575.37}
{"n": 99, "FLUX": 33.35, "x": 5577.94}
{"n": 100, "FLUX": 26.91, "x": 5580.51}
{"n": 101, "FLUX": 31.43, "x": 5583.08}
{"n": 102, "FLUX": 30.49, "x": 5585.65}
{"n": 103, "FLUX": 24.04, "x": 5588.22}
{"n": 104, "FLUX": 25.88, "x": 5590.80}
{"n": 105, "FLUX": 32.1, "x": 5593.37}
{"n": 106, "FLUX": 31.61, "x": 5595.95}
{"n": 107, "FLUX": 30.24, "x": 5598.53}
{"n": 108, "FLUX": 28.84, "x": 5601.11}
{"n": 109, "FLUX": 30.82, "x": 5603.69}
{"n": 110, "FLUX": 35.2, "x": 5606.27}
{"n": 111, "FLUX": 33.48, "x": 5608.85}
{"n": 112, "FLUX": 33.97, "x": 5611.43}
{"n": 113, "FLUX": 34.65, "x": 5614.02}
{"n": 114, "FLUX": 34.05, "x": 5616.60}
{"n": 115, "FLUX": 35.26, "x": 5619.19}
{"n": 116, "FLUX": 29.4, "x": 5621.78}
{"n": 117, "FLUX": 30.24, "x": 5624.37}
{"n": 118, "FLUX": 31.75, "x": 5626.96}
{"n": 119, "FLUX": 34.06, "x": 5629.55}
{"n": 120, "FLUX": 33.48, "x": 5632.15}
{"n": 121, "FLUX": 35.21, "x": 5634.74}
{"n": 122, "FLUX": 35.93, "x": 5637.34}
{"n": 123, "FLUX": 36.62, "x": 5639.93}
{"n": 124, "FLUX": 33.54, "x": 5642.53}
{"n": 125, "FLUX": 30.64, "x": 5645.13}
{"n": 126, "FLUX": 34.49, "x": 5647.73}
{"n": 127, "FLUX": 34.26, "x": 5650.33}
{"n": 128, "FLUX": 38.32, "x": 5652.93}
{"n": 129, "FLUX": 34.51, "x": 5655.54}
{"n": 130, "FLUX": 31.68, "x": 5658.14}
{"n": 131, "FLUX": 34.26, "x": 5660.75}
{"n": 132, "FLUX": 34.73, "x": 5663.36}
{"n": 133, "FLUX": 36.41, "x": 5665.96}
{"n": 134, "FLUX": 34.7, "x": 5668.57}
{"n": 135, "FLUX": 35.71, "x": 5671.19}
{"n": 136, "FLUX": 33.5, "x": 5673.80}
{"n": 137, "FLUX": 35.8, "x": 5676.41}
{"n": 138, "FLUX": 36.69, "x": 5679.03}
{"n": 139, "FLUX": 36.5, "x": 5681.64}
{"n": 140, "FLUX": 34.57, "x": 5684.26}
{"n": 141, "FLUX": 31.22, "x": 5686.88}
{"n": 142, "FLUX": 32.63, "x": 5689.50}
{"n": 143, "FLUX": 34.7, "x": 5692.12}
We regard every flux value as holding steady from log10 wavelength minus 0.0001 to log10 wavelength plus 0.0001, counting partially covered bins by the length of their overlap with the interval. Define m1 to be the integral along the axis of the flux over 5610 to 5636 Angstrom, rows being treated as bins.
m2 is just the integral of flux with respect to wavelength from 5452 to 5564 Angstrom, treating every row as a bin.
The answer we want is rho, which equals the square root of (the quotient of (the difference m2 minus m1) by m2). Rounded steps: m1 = 863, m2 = 3614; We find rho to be 0.87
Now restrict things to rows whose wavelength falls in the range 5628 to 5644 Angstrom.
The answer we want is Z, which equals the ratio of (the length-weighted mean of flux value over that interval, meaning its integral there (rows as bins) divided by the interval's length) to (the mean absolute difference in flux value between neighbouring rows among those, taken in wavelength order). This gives 26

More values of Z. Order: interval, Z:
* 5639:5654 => 12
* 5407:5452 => 11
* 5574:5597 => 8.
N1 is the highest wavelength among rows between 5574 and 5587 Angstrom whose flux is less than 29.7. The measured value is 5580.51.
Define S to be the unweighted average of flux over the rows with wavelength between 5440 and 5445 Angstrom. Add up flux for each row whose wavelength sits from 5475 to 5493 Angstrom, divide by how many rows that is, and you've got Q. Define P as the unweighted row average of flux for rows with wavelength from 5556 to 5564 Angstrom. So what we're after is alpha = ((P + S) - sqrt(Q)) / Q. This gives 1.95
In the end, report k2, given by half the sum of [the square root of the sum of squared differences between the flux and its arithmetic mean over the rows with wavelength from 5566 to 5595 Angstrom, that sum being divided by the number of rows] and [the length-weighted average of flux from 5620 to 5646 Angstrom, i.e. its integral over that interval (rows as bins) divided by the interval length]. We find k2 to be 18.0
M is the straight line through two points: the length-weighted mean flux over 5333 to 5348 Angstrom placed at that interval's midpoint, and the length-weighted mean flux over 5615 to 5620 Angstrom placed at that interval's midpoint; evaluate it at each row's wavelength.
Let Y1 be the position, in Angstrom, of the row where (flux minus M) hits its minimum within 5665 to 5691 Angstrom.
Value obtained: 5686.88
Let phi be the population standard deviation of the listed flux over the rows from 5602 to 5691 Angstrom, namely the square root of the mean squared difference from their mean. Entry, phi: 2.0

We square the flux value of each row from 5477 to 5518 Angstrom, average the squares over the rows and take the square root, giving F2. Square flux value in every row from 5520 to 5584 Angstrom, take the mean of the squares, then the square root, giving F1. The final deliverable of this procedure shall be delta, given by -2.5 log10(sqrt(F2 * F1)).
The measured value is -3.77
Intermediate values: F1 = 33.1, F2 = 31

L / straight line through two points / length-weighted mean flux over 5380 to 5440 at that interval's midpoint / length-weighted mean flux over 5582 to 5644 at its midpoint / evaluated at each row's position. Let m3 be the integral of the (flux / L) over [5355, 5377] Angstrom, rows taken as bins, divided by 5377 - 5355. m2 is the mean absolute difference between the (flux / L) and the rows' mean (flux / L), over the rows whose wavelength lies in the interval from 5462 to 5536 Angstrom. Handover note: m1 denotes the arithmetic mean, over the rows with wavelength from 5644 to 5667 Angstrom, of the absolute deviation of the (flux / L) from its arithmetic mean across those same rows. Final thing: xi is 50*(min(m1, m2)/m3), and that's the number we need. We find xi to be 2.3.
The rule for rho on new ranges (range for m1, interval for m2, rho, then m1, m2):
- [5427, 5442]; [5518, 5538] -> 0.61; 408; 654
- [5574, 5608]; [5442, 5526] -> 0.78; 1030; 2601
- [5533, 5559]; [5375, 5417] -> 0.53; 916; 1267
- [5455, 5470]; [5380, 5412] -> 0.71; 469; 934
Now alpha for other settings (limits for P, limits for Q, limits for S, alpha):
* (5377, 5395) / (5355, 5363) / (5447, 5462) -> 1.74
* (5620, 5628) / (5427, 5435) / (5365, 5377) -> 1.98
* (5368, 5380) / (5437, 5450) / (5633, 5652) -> 1.95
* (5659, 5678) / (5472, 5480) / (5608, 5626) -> 2.00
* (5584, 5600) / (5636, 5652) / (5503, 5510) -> 1.63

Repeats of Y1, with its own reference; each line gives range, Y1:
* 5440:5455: 5445.95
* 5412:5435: 5430.93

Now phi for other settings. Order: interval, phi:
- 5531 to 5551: 1.7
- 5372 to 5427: 3.8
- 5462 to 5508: 1.0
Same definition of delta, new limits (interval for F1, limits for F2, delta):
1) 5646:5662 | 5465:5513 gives -3.80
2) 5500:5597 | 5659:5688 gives -3.81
